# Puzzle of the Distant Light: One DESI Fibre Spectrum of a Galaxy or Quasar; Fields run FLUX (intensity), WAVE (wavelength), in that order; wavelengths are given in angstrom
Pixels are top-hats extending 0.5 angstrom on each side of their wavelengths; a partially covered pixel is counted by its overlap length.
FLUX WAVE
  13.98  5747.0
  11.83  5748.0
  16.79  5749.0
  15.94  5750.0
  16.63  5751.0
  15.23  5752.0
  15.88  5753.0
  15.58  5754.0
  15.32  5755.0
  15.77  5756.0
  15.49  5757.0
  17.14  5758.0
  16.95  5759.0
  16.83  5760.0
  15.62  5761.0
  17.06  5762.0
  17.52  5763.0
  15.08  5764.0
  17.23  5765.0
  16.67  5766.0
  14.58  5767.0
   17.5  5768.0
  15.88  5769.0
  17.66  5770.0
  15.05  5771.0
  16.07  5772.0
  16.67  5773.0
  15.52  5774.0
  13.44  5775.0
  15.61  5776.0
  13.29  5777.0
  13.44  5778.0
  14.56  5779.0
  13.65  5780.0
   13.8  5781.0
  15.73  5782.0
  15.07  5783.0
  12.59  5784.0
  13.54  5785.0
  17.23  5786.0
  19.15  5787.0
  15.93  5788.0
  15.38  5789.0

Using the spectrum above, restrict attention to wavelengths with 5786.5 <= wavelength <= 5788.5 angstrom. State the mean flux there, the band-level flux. 17.5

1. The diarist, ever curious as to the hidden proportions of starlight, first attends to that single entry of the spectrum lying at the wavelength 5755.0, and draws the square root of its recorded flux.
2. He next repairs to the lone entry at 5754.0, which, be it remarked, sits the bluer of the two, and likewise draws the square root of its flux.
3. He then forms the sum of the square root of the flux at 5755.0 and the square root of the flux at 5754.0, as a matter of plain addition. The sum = 7.86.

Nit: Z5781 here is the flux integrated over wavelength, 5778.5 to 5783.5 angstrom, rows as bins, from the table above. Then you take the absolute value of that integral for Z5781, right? 73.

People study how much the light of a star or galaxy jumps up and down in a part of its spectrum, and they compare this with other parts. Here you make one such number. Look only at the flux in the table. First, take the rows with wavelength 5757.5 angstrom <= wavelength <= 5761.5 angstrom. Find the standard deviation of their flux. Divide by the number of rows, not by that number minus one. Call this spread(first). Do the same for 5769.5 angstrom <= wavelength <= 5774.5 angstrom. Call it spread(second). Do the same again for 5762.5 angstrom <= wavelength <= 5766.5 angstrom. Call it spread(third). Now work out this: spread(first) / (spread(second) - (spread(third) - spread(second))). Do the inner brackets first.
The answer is 0.68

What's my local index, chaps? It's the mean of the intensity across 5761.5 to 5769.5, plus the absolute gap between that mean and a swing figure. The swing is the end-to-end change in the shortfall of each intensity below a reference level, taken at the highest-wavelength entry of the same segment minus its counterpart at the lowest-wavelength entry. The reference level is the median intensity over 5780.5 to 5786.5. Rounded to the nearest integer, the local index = 32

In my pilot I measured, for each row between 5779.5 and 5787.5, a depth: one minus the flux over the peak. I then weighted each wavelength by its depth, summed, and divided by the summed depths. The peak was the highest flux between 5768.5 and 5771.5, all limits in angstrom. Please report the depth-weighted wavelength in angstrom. 5782.4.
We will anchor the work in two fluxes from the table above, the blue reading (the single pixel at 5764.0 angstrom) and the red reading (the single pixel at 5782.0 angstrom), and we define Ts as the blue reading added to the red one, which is 31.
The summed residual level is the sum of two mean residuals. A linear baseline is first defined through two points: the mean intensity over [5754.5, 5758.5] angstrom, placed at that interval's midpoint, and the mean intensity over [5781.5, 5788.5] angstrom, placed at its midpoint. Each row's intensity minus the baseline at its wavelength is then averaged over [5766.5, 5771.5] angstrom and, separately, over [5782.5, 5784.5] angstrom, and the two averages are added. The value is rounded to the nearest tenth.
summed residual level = -1.4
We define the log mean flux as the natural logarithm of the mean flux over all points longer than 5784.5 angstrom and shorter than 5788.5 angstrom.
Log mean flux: 2.80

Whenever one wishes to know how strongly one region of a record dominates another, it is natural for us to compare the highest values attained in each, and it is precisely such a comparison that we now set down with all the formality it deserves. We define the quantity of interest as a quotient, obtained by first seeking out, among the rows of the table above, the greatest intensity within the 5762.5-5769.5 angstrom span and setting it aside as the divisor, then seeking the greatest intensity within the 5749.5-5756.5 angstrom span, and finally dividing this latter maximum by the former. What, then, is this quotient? 0.95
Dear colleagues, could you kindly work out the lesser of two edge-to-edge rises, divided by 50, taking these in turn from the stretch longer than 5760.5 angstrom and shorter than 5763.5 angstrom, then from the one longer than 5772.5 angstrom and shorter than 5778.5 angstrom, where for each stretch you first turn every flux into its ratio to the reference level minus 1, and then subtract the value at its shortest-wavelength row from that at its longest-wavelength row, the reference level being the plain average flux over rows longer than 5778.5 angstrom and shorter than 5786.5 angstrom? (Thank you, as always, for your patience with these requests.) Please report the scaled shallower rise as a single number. -0.004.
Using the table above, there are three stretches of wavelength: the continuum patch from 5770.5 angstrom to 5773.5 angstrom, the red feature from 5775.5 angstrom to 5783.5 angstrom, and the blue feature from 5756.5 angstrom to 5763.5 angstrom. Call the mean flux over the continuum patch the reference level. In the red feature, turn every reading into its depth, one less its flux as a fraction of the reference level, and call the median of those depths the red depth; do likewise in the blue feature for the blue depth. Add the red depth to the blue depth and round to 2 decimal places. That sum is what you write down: 0.05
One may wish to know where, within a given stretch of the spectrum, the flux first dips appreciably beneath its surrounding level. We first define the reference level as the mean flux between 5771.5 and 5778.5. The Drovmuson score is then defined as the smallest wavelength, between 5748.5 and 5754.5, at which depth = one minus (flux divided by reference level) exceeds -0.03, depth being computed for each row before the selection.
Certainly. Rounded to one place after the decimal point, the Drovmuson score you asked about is 5752.0 angstrom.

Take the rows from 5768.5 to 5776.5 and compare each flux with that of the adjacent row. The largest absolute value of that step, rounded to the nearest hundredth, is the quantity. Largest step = 2.61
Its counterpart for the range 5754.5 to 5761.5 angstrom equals 1.65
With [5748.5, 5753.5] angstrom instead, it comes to 1.40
